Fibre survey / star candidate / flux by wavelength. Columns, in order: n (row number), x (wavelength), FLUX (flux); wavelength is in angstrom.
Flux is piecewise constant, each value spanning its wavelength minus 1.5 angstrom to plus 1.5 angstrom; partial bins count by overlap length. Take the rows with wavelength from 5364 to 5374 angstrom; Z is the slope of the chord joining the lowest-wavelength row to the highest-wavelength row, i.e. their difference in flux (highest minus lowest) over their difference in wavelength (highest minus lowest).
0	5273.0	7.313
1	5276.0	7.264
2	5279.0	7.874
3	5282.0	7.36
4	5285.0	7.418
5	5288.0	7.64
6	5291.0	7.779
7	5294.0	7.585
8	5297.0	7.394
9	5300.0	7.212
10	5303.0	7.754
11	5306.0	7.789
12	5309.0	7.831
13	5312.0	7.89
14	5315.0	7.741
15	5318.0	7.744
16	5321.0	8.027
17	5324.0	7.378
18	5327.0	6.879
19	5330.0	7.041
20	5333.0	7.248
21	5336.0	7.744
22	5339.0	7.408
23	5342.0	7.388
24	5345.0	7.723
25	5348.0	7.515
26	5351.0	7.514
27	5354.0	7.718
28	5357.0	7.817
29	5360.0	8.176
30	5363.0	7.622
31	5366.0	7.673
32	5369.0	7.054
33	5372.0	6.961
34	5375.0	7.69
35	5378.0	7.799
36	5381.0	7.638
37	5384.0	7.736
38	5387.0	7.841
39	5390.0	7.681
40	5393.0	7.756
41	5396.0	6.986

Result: -0.119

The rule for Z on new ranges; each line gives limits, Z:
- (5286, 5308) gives 0.008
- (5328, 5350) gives 0.026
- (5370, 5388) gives 0.059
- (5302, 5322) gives 0.015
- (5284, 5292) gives 0.060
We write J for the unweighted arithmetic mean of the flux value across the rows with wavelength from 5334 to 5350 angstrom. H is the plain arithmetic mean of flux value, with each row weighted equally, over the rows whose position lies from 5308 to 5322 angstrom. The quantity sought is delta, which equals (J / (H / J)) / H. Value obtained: 0.93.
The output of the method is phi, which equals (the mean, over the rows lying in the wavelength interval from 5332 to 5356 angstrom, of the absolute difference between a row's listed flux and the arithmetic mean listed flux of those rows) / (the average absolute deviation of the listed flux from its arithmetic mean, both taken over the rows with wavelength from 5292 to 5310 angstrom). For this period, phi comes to 0.7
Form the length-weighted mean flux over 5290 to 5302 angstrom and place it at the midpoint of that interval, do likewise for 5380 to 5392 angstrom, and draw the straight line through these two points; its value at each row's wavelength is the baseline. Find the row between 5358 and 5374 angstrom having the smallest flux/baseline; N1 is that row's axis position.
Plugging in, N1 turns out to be 5372.0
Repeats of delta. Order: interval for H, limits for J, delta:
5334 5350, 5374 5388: 1.05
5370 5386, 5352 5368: 1.06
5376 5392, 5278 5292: 0.97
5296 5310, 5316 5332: 0.95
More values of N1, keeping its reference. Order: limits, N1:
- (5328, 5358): 5330.0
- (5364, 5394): 5372.0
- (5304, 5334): 5327.0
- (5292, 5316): 5300.0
